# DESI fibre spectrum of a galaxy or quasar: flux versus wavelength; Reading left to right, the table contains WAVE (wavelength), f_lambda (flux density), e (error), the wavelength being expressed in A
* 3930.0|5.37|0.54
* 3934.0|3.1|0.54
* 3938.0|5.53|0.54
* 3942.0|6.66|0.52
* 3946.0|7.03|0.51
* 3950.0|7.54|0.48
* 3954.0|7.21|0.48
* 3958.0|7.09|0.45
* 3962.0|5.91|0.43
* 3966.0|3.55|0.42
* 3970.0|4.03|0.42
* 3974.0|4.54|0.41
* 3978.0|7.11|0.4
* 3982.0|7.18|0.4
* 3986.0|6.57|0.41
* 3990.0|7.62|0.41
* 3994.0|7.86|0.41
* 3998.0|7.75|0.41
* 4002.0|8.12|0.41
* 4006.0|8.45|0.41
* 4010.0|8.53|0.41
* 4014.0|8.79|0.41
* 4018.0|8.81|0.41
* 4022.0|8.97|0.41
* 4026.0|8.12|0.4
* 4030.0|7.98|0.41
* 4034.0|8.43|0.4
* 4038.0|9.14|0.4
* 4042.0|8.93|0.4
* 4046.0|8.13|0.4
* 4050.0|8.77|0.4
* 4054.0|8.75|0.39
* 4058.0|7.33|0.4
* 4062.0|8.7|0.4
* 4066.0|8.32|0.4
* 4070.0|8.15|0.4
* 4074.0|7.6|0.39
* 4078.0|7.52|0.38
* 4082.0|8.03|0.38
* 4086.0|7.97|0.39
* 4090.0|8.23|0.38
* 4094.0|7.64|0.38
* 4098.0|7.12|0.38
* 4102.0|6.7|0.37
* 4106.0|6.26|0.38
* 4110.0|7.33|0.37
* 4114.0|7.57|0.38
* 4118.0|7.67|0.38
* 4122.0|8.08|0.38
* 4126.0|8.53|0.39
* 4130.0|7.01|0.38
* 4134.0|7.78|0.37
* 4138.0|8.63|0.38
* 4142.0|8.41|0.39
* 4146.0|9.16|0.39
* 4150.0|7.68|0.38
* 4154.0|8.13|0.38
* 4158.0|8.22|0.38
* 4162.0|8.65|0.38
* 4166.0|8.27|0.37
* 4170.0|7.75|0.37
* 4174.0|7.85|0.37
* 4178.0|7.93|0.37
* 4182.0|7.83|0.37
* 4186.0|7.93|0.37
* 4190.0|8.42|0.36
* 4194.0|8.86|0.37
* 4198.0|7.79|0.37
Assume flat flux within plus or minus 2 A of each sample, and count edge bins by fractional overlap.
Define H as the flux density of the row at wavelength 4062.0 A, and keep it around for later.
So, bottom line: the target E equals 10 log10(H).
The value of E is 9.40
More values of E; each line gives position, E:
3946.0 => 8.47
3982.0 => 8.56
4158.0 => 9.15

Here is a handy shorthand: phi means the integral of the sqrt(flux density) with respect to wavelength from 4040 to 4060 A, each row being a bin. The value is 57.9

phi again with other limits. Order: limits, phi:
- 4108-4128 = 56.0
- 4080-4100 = 55.8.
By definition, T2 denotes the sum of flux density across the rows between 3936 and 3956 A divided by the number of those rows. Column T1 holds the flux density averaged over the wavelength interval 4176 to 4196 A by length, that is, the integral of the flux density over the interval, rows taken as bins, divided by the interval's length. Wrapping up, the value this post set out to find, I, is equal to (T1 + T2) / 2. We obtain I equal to 7.5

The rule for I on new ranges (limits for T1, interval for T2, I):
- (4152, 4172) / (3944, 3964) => 7.6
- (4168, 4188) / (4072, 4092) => 7.9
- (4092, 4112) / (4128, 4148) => 7.6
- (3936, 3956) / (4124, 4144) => 7.4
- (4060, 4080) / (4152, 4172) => 8.1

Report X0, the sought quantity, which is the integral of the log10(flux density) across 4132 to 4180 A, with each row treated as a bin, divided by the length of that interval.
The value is 0.913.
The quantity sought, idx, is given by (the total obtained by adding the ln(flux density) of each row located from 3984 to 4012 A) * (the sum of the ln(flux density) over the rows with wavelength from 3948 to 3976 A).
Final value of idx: 171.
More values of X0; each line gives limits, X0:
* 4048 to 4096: 0.907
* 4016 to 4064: 0.929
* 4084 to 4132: 0.874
